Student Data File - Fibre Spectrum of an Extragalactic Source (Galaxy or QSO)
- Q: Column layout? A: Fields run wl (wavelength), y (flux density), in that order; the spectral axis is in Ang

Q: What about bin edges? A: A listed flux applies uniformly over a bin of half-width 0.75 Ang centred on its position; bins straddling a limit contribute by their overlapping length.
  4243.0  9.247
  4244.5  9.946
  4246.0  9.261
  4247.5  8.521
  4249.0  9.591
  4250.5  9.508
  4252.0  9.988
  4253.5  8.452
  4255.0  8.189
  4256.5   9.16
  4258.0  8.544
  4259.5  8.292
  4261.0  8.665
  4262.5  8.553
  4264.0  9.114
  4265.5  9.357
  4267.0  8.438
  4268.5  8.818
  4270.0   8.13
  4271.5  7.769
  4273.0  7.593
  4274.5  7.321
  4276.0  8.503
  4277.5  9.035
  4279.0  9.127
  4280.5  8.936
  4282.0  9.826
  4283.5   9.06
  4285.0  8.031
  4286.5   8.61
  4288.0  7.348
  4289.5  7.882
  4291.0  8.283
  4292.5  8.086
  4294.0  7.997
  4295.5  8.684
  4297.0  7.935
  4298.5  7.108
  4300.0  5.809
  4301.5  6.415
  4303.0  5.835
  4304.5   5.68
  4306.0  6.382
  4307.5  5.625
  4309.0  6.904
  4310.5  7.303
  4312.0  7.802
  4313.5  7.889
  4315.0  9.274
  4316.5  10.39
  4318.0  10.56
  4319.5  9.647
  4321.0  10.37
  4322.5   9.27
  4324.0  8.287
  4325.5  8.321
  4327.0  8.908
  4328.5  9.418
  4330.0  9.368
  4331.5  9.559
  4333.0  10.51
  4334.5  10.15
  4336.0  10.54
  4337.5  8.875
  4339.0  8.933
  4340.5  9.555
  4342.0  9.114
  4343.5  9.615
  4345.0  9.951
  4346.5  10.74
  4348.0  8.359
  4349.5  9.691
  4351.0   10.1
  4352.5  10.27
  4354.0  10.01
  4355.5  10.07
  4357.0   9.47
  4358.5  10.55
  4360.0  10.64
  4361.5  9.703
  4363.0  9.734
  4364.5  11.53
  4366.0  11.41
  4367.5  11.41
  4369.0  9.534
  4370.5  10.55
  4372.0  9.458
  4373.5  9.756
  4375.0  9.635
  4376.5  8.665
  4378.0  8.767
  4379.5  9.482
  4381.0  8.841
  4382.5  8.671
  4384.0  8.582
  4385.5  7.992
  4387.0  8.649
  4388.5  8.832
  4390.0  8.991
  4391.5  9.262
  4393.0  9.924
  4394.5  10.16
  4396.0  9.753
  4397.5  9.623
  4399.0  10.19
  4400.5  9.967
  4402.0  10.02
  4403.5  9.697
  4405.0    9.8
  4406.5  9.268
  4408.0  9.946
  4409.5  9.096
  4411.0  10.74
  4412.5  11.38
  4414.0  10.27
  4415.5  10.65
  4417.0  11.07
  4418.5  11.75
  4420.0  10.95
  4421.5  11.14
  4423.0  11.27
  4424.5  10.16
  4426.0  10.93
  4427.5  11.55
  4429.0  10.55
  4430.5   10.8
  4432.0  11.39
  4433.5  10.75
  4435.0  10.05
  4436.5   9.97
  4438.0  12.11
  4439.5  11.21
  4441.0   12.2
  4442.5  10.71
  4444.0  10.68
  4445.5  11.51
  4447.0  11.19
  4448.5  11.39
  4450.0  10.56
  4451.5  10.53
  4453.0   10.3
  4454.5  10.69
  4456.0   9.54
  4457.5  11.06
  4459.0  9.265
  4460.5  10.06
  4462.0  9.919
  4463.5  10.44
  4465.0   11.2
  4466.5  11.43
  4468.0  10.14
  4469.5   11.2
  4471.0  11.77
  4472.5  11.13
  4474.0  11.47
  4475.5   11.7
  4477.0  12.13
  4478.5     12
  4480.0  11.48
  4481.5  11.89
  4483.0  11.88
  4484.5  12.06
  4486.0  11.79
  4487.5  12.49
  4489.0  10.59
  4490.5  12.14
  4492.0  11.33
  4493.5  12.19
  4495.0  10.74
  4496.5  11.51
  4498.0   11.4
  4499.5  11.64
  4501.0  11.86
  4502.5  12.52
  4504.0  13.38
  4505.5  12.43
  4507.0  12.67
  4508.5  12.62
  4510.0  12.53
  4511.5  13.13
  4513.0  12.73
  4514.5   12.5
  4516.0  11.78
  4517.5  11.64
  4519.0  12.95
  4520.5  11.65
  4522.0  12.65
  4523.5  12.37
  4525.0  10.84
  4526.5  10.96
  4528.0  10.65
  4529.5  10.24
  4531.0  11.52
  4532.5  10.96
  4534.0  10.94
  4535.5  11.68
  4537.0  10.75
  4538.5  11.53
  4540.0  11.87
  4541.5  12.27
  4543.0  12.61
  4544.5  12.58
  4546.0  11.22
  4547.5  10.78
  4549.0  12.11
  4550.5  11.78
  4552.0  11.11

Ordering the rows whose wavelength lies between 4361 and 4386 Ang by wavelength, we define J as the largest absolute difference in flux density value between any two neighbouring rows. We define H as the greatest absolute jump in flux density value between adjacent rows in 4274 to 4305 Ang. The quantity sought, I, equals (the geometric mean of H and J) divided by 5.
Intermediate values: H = 1.30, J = 1.9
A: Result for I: 0.31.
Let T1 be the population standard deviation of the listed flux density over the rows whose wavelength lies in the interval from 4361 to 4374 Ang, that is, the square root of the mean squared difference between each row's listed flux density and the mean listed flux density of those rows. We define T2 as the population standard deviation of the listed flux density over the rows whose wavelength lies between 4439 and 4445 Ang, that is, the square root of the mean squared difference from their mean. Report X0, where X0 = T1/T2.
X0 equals 1.4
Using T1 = 0.84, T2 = 0.61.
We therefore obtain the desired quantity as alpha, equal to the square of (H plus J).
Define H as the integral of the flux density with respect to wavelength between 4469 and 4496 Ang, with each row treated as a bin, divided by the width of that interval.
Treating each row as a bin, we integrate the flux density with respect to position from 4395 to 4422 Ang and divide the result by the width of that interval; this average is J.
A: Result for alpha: 482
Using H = 11.7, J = 10.3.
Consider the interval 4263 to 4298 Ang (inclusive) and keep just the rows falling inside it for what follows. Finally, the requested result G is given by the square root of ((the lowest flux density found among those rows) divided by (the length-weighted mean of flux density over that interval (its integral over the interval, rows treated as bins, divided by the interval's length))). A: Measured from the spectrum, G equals 0.932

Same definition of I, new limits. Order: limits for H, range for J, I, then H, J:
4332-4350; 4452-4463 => 0.41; 2.38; 1.8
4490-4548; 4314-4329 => 0.26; 1.53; 1.1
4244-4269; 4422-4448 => 0.36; 1.54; 2.1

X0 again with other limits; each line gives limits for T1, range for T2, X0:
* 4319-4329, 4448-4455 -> 1.9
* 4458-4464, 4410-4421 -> 0.9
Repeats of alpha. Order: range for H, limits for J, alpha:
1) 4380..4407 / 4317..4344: 356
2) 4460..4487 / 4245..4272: 406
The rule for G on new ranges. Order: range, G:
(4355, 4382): 0.934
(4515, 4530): 0.939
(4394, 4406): 0.987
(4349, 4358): 0.975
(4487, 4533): 0.928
